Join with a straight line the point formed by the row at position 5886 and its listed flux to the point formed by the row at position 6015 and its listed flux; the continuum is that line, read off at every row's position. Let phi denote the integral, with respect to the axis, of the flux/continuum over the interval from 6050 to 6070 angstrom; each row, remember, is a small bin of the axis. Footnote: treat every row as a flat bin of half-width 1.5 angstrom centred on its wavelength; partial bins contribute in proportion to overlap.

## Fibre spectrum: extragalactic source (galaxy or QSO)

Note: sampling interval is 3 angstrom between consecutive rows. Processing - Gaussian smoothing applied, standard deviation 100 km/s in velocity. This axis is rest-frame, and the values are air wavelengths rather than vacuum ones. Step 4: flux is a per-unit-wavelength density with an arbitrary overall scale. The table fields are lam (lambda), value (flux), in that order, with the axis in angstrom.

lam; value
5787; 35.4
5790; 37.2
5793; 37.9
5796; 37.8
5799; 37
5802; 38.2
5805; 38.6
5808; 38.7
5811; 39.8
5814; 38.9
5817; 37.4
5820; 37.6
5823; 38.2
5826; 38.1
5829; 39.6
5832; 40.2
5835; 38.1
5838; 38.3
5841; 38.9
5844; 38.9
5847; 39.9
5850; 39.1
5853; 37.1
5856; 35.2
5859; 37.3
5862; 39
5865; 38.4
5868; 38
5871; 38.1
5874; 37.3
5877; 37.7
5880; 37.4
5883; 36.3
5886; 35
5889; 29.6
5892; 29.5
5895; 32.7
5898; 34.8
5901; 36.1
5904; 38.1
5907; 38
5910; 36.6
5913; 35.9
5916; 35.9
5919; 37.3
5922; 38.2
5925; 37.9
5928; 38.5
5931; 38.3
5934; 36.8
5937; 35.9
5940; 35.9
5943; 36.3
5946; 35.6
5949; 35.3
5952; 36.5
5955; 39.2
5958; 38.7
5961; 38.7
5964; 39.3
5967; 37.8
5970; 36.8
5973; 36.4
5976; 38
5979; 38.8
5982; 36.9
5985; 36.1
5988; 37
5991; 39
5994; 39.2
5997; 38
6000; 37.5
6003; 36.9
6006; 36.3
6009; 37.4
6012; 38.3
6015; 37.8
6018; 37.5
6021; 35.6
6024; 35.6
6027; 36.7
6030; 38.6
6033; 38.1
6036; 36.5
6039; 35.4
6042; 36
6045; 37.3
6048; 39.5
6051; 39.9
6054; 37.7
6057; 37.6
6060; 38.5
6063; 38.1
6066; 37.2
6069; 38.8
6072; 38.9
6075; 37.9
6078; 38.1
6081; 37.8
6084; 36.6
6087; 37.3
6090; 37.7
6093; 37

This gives 19.7 angstrom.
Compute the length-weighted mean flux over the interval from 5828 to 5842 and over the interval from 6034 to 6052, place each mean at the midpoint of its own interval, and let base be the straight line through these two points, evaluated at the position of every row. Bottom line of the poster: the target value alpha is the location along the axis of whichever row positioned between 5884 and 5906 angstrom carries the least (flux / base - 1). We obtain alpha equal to 5892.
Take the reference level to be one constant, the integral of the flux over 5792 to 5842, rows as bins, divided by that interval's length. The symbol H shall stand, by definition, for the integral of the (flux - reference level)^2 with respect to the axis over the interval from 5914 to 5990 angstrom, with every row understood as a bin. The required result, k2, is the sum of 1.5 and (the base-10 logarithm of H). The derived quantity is 3.8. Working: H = 208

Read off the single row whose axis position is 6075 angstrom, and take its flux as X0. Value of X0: 37.9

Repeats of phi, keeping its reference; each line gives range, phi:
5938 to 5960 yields 22.3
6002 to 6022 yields 19.7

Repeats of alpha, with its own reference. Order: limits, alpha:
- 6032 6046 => 6039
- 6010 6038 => 6021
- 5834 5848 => 5835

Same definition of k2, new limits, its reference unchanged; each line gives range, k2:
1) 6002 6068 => 3.7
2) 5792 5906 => 4.4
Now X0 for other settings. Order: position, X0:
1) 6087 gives 37.3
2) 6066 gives 37.2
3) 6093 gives 37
